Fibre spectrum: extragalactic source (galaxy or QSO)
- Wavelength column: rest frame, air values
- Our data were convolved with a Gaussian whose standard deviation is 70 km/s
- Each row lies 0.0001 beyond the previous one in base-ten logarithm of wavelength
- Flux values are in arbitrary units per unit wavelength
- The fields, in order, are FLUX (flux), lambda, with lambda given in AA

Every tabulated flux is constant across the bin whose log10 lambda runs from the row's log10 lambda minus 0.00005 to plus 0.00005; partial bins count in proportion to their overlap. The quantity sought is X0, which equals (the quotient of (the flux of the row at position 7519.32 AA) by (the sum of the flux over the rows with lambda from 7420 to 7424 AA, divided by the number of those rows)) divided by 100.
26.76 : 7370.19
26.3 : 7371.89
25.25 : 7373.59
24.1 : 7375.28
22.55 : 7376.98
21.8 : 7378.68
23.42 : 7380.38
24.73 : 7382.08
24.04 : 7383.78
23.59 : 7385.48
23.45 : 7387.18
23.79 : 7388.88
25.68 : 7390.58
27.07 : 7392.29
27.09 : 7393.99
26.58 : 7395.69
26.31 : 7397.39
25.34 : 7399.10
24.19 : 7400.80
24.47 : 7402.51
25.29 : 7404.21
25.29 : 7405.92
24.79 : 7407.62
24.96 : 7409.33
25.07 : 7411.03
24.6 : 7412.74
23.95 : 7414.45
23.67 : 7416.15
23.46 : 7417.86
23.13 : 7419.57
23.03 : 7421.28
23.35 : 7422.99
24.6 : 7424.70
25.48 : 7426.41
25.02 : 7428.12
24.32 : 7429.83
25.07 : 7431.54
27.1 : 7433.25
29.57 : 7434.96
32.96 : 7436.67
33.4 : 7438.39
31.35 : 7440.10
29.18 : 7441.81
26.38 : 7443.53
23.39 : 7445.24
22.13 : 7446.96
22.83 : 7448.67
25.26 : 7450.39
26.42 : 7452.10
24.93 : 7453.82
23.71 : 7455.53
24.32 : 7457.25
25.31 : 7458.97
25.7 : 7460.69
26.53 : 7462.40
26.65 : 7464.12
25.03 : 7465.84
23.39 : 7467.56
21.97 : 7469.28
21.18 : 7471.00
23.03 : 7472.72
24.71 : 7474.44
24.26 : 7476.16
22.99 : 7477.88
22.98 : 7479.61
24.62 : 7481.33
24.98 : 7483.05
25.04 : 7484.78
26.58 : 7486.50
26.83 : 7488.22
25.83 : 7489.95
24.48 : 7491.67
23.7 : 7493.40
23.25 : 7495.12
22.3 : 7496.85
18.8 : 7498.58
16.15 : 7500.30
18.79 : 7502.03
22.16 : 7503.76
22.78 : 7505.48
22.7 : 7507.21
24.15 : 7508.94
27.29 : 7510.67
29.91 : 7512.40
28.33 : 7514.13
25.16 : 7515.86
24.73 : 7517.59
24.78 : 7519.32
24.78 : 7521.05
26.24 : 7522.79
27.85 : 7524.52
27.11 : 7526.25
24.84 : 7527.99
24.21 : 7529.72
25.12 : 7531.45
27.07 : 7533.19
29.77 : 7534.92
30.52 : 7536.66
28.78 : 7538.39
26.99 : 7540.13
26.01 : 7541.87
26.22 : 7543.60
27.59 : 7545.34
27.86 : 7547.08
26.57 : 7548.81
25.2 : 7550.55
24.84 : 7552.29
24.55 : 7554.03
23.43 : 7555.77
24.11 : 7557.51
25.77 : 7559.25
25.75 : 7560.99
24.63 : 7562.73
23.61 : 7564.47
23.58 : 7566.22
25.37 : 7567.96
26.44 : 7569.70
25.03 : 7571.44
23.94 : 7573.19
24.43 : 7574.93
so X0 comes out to 0.0107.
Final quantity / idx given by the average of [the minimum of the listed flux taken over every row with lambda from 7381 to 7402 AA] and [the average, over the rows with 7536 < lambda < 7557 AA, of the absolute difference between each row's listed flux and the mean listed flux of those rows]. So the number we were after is 12.5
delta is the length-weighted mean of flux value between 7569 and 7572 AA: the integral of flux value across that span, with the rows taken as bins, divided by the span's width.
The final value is 25.8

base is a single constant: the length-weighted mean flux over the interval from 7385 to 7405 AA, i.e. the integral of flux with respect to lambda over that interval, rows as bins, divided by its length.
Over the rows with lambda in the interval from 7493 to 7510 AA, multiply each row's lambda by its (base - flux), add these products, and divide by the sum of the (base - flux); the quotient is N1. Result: 7500.8 AA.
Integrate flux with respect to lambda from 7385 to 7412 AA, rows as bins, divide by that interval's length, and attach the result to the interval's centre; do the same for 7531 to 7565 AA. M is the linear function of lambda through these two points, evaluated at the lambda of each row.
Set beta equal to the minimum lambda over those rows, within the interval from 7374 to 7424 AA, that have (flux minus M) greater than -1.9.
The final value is 7375.28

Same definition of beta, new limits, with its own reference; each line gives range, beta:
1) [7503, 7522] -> 7508.94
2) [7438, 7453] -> 7438.39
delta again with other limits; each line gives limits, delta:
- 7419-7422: 23.1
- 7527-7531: 24.7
